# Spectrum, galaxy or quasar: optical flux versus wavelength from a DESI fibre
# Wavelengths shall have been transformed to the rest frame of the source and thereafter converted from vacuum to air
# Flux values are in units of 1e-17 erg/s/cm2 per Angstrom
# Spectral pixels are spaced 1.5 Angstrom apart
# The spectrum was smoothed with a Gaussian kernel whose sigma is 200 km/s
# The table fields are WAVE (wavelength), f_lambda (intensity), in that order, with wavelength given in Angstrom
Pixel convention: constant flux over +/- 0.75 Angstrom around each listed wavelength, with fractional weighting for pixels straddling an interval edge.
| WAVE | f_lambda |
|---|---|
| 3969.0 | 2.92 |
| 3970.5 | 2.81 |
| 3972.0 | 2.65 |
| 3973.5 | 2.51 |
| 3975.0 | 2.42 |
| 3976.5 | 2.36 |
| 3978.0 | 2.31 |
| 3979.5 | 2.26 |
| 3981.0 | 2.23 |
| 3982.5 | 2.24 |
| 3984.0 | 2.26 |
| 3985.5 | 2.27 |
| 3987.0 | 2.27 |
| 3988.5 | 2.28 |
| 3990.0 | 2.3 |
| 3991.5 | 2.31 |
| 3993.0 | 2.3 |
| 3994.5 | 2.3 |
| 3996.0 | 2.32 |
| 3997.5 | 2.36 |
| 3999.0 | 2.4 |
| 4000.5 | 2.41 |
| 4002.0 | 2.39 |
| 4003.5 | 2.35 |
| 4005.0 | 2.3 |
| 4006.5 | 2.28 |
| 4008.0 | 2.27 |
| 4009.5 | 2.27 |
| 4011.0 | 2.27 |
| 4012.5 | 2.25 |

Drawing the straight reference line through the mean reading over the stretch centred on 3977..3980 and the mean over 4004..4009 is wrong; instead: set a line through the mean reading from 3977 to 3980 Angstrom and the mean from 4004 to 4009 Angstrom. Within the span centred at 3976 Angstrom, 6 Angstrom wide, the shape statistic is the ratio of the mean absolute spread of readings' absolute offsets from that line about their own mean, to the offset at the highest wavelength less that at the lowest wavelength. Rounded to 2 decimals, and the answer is -0.32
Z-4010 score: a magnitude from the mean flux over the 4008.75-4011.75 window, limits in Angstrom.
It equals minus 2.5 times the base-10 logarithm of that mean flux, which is -0.890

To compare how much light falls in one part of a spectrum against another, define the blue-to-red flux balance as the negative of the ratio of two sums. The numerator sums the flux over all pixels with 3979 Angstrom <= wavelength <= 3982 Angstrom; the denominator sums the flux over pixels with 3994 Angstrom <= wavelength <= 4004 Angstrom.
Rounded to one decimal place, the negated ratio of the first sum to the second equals -0.3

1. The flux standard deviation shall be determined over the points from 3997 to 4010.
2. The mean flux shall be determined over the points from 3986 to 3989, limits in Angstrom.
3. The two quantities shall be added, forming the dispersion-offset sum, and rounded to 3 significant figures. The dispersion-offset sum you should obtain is 2.33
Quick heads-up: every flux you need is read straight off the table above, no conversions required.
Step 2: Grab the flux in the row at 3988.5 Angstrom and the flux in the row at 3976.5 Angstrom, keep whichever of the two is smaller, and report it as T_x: 2.28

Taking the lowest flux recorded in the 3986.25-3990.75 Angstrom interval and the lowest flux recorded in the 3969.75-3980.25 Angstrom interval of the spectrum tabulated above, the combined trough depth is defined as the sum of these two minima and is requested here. 4.53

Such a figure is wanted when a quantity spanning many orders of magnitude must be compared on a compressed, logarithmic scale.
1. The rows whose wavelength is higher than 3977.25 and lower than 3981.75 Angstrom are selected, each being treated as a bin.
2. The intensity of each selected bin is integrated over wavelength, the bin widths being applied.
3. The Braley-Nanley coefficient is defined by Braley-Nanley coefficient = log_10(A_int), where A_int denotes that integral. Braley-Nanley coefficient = 1.01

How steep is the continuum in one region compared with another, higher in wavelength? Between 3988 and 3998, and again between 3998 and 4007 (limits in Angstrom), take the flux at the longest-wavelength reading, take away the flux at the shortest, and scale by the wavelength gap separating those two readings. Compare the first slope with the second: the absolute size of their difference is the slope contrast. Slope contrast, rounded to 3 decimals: 0.025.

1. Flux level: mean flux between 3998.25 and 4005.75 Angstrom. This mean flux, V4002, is 2.37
